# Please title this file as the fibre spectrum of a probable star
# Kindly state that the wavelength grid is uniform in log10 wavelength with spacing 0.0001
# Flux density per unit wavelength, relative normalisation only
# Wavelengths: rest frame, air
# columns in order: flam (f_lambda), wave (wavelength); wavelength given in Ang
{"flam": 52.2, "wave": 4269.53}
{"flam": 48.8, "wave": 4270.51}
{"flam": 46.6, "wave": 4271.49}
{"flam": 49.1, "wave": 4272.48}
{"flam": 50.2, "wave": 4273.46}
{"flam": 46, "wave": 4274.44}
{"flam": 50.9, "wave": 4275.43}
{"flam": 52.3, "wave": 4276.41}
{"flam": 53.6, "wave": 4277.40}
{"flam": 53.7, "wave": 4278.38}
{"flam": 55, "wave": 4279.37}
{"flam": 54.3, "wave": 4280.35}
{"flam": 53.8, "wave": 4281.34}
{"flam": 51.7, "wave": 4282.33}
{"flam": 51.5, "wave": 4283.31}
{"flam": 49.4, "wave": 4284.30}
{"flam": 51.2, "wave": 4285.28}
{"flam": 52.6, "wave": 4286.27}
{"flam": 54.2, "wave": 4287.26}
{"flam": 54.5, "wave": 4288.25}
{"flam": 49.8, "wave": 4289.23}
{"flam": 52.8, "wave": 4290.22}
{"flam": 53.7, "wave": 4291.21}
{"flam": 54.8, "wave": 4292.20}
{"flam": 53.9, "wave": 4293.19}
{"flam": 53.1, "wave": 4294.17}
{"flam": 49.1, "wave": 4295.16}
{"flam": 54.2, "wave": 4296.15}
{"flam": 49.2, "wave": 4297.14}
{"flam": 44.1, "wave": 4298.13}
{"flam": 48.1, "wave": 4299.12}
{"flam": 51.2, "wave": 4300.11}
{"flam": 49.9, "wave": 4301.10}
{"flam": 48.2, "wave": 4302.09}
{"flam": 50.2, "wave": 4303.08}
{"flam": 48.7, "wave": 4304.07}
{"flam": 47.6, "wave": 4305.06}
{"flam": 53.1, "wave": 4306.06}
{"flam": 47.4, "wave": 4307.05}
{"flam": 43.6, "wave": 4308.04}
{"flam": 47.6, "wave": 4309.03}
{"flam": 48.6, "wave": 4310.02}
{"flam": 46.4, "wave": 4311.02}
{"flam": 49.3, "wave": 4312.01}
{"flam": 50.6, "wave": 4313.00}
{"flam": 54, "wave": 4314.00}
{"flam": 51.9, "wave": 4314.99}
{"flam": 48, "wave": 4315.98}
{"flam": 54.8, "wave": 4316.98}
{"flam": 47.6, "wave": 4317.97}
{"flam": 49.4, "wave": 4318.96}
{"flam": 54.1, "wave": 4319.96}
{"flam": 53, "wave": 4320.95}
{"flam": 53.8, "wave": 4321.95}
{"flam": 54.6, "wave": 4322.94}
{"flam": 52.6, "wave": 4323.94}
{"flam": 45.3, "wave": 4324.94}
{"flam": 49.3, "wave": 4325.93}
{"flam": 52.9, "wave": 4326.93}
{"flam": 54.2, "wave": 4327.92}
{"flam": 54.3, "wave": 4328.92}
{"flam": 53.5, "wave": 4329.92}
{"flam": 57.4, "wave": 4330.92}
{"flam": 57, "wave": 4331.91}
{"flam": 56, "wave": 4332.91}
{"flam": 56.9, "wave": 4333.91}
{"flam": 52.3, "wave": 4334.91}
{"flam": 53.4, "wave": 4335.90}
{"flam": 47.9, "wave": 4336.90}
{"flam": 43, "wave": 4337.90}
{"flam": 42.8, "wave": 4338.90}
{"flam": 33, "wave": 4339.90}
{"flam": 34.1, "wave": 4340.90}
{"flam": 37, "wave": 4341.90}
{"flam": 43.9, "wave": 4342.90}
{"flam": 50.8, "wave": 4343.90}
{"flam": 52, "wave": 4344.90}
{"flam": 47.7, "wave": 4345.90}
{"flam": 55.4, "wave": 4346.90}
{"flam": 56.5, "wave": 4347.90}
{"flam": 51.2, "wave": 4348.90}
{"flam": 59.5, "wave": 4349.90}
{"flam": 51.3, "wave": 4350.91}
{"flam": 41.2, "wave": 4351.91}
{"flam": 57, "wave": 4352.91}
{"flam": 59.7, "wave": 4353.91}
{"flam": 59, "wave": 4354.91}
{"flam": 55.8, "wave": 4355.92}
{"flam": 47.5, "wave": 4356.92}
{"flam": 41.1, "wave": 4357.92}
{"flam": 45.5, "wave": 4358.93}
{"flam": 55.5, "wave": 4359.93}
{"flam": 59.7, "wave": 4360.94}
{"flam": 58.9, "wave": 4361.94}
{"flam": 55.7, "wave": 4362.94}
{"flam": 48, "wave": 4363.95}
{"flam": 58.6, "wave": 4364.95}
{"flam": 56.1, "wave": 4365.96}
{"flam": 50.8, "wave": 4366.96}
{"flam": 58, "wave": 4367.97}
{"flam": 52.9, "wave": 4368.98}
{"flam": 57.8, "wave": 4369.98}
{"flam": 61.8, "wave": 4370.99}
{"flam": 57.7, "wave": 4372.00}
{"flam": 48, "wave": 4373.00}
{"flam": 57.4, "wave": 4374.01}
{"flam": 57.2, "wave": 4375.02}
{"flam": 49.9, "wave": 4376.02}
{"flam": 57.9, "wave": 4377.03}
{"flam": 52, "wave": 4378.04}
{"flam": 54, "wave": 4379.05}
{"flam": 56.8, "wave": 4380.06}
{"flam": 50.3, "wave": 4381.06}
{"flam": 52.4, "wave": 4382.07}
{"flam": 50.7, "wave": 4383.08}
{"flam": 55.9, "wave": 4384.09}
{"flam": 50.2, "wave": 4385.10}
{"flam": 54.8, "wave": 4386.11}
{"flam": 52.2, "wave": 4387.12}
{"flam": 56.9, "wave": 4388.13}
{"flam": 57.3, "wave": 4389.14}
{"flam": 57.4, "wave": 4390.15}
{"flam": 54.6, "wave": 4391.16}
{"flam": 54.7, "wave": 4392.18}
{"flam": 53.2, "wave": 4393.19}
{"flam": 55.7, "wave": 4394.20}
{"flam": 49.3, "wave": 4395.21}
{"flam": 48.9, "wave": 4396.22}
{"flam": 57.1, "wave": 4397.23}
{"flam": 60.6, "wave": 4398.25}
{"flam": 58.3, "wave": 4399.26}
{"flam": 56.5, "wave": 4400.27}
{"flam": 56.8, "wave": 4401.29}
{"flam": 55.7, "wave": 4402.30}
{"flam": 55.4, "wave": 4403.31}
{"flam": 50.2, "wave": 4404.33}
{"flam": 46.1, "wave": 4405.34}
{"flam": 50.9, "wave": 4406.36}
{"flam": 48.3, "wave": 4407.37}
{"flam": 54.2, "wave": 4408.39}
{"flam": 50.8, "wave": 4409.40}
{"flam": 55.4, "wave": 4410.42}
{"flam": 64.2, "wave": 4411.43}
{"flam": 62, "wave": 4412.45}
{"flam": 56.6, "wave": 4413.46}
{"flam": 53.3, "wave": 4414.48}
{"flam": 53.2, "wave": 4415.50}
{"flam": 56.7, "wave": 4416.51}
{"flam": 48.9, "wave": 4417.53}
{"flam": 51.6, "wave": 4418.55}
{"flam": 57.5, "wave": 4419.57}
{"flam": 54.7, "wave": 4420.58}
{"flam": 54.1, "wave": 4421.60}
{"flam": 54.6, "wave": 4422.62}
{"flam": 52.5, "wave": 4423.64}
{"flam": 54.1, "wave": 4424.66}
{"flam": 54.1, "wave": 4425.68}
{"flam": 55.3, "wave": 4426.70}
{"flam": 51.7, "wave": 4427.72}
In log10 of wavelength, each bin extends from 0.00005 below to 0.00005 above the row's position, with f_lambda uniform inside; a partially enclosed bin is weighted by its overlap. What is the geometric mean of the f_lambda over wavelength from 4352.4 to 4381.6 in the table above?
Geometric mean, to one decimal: 54.3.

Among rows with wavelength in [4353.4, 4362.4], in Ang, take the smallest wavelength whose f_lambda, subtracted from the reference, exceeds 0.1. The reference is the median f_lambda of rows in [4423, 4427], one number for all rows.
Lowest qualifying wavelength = 4356.92 Ang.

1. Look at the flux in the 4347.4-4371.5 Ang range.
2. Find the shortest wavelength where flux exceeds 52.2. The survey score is 4347.90 Ang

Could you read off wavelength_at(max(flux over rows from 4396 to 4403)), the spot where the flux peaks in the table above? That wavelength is 4398.25 Ang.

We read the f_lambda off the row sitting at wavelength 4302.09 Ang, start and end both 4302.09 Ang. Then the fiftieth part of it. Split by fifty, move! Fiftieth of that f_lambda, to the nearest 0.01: 0.96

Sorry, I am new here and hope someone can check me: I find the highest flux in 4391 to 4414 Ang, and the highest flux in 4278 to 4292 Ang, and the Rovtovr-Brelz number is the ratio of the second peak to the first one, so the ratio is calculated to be 0.86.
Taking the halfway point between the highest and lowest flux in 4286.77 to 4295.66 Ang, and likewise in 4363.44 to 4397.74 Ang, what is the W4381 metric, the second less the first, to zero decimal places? 3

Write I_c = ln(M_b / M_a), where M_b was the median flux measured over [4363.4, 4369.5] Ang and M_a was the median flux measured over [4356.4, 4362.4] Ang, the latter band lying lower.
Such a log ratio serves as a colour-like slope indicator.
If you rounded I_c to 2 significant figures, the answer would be 0.057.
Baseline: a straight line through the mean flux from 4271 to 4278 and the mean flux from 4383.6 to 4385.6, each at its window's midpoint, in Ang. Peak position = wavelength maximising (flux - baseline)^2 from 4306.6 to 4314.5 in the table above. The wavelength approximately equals 4308.04 Ang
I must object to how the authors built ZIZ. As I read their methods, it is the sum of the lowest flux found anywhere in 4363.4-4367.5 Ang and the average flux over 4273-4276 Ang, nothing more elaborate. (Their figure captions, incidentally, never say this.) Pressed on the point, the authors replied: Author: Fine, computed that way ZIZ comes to 97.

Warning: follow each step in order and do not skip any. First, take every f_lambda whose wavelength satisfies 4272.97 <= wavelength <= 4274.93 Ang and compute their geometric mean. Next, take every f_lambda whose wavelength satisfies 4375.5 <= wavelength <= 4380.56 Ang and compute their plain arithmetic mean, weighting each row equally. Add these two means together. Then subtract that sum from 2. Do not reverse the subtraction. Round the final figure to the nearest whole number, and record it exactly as -100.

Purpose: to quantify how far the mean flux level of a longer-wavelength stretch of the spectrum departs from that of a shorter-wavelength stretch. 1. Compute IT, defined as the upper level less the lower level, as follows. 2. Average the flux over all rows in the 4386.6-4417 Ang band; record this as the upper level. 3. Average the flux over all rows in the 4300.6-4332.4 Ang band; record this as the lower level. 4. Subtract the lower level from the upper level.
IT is 3.85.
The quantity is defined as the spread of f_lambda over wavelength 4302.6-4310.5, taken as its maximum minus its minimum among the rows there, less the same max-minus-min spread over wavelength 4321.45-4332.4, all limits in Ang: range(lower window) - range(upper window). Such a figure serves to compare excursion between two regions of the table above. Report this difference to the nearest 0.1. -2.6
